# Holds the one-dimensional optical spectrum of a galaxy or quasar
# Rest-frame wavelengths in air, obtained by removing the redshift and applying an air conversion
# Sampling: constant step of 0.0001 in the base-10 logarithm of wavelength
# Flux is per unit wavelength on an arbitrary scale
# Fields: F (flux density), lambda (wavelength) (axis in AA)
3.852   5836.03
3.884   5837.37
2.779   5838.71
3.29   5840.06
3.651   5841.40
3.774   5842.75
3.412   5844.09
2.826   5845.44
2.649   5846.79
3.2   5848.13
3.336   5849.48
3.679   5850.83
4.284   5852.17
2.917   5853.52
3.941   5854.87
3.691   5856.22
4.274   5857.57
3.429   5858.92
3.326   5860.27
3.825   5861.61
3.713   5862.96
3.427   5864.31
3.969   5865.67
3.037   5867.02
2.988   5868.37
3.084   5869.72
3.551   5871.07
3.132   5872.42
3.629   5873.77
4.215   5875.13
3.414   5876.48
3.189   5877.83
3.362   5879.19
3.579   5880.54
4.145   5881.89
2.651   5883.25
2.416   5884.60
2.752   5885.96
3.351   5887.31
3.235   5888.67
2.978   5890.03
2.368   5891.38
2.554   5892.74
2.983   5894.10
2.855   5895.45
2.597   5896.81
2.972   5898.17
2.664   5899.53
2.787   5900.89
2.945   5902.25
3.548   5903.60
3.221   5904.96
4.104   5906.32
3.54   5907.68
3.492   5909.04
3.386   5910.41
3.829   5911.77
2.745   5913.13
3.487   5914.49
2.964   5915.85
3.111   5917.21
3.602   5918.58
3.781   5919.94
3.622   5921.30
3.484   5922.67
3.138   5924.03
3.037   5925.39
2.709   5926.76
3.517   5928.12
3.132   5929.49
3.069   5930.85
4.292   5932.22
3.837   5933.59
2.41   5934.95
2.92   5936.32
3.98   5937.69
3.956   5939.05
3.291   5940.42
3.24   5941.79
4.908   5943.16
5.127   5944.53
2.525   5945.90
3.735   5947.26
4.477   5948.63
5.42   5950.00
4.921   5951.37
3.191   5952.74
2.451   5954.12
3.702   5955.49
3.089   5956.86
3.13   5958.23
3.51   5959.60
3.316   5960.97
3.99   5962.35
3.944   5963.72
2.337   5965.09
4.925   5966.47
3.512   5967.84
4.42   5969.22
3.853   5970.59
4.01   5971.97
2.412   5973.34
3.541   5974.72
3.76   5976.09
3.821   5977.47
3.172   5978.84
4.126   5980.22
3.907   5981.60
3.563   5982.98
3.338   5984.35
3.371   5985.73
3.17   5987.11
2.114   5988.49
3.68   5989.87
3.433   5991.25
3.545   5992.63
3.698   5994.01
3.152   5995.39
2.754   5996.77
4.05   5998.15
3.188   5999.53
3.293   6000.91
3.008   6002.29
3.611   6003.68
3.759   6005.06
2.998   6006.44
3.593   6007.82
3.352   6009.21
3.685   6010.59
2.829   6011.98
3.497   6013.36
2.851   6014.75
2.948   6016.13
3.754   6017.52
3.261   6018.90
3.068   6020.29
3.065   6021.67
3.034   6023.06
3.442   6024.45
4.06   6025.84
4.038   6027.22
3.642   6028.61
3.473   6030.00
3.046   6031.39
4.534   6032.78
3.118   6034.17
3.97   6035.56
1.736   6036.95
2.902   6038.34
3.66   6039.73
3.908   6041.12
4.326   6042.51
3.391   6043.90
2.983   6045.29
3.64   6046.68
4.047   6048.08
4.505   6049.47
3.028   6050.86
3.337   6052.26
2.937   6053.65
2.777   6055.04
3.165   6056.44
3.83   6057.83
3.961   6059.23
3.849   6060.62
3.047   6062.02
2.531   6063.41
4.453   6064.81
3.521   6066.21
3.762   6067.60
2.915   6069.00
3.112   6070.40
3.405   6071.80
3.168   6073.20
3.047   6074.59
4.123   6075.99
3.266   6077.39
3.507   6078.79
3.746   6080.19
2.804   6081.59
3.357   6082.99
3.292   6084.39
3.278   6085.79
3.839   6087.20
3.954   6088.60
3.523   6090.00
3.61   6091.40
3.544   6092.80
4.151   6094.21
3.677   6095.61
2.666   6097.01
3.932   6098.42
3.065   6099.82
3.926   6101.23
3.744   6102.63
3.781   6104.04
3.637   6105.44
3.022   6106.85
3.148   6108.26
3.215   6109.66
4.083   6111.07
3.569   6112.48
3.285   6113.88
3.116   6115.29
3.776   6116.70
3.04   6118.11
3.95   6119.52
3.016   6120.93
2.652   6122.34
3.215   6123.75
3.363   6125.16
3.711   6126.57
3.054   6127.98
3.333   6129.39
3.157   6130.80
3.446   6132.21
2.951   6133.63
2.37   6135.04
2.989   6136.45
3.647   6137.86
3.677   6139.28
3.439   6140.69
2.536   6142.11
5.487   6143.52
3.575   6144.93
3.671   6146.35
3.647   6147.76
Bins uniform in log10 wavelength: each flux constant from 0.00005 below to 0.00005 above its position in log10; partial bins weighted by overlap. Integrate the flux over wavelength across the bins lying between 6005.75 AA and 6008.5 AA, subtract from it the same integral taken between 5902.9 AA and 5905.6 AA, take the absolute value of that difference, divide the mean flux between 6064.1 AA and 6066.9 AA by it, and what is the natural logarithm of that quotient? 3.8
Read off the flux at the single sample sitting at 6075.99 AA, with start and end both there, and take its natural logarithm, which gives 1.42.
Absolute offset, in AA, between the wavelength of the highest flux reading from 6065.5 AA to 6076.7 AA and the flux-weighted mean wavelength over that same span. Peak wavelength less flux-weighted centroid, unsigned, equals 4.8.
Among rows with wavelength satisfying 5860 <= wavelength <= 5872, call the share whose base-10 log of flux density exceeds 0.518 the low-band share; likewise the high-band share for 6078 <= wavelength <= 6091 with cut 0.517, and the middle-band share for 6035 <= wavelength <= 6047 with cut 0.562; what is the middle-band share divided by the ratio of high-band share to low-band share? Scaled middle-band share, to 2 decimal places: 0.38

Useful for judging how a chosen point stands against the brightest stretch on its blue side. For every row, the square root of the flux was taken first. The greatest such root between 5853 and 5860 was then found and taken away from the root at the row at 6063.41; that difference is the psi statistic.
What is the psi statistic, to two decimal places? -0.48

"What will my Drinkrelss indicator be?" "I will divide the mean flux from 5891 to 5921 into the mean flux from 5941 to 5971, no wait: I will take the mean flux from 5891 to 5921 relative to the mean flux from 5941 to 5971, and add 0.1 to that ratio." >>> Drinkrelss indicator 0.93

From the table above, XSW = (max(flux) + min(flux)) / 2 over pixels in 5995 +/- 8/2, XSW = 3.40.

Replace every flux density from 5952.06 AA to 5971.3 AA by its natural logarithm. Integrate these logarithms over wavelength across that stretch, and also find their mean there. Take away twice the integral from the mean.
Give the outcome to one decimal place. -46.5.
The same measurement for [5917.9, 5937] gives -44.3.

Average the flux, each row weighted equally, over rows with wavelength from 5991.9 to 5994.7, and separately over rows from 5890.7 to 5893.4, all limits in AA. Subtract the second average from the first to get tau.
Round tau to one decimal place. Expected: 1.2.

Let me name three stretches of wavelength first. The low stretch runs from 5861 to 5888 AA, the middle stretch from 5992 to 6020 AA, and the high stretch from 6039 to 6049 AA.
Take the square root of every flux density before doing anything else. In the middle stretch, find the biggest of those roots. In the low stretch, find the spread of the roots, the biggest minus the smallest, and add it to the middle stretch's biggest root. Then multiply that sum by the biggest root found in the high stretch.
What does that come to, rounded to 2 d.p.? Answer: 5.22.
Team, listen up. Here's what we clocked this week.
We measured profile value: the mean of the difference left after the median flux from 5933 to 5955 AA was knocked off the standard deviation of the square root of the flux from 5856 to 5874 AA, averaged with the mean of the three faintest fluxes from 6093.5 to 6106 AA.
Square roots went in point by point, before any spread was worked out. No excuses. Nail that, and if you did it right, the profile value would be -0.28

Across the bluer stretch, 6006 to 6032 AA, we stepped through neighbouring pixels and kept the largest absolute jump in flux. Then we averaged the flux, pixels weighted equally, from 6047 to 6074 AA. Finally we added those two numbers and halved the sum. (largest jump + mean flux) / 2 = 2.15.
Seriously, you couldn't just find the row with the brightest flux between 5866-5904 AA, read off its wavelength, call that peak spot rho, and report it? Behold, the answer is 5875.13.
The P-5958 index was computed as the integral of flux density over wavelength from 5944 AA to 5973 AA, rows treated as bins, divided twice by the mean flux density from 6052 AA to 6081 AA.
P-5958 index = 9.4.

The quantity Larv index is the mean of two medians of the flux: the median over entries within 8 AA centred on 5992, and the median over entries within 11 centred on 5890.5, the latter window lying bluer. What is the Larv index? 3.20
